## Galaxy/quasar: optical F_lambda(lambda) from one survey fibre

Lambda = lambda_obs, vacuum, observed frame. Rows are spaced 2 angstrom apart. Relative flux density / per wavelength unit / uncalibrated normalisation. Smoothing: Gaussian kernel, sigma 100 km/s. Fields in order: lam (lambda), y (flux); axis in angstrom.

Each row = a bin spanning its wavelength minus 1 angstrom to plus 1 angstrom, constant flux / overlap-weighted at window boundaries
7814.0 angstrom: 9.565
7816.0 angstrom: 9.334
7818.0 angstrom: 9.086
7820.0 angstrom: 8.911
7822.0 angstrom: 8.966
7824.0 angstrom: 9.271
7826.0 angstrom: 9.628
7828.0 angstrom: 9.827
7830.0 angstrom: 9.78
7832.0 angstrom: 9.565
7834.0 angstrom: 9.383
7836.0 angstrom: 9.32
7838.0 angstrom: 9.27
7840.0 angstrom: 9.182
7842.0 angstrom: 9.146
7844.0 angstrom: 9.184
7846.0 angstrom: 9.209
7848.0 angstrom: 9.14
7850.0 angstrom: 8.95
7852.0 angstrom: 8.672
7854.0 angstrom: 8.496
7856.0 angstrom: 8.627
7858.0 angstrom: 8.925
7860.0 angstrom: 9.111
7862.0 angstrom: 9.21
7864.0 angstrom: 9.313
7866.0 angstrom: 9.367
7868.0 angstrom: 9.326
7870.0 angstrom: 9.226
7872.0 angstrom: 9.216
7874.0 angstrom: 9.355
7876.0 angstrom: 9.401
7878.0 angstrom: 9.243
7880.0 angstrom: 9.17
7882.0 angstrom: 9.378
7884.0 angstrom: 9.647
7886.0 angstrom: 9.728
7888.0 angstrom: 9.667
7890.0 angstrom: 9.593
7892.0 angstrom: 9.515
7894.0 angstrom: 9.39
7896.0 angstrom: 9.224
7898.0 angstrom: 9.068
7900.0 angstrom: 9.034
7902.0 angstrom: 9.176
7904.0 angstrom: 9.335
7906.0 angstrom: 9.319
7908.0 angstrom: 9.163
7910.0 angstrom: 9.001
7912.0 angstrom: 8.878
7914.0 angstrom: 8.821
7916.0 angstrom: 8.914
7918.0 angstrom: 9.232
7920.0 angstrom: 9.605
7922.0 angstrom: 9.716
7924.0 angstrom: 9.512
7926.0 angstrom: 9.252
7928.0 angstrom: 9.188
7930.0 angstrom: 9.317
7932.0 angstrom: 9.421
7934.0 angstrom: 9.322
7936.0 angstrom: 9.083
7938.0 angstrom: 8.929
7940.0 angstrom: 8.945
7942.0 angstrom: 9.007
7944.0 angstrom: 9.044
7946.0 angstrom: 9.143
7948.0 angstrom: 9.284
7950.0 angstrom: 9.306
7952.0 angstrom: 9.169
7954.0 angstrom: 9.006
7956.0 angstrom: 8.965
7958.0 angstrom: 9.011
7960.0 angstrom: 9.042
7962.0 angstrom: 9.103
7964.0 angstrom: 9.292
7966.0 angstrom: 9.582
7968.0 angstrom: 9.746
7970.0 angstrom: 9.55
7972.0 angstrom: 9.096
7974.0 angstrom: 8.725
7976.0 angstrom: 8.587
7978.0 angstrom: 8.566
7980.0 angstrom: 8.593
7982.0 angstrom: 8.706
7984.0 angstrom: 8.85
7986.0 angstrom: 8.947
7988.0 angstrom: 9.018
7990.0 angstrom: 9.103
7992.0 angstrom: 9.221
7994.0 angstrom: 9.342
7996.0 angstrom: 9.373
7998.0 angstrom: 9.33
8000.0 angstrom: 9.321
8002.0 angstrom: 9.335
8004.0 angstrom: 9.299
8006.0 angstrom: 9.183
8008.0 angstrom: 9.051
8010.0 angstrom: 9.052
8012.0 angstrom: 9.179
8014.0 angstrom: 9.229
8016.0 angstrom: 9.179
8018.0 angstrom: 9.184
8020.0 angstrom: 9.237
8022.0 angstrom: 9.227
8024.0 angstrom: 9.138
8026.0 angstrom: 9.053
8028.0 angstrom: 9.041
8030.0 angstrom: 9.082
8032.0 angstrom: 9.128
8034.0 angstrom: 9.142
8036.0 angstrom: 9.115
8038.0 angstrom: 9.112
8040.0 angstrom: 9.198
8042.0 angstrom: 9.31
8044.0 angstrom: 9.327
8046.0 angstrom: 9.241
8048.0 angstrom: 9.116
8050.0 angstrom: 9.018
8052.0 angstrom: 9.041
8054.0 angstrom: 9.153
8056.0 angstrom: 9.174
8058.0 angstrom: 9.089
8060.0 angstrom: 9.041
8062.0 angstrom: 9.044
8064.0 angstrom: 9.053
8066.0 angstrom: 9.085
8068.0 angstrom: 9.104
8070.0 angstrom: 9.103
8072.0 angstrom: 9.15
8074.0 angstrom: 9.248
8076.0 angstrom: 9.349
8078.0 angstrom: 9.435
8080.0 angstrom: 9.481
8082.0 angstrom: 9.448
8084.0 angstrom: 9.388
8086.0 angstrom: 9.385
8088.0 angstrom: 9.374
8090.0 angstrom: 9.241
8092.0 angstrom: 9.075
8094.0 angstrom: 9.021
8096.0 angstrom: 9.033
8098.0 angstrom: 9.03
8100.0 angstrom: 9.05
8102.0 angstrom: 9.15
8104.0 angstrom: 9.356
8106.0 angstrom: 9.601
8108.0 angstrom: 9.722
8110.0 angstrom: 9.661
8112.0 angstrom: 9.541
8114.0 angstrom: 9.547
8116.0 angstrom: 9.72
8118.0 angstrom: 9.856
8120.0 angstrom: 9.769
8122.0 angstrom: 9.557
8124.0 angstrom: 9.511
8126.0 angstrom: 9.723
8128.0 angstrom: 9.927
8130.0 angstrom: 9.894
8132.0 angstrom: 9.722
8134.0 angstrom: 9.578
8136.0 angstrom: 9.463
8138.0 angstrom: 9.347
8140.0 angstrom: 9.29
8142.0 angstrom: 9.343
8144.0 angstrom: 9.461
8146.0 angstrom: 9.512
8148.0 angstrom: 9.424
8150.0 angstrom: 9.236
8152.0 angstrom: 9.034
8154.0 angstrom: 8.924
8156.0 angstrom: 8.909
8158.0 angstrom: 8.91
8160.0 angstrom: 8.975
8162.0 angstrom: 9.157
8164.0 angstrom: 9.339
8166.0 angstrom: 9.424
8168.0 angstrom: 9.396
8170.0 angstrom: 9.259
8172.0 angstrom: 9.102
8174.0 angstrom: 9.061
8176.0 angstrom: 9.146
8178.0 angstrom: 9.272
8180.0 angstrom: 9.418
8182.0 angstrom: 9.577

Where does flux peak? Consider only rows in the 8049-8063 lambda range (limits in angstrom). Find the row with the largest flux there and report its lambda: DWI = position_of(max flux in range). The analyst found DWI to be 8056.0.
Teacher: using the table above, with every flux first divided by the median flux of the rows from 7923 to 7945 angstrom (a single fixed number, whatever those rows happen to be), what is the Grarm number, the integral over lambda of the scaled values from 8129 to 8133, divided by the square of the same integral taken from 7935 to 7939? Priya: 0.278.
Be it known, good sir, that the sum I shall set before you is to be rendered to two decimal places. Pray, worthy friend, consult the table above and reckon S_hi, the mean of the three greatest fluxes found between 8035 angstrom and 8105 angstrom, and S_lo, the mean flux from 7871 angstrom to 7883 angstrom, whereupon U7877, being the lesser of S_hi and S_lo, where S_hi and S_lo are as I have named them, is 9.29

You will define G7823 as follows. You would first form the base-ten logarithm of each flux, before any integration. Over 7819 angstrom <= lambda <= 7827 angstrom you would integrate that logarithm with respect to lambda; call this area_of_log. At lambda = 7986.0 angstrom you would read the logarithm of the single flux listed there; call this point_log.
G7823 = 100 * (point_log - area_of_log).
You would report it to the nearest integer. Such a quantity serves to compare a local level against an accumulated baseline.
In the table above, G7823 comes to -675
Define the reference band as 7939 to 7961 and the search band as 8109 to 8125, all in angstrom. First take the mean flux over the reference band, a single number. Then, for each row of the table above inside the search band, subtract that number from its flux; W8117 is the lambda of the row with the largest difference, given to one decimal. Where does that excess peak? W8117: 8118.0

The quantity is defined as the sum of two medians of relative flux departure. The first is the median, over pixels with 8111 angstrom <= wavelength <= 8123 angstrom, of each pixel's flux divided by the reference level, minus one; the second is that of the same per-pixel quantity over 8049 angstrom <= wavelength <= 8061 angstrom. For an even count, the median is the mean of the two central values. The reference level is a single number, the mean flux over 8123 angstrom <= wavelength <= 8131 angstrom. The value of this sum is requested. -0.08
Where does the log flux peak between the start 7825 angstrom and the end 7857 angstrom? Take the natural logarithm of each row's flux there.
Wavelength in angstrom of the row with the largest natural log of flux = 7828.0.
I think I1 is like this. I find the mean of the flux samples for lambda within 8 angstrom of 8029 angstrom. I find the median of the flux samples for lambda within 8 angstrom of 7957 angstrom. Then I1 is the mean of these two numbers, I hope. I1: 9.09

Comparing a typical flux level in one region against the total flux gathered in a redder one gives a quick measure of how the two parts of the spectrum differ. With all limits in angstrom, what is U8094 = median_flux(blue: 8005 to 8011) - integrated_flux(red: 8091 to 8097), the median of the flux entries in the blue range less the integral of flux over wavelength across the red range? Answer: -45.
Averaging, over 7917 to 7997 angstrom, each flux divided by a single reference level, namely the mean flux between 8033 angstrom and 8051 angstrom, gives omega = 1.00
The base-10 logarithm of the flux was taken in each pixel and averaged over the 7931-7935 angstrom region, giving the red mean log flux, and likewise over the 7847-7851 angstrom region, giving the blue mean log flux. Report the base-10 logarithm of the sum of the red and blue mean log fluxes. 0.285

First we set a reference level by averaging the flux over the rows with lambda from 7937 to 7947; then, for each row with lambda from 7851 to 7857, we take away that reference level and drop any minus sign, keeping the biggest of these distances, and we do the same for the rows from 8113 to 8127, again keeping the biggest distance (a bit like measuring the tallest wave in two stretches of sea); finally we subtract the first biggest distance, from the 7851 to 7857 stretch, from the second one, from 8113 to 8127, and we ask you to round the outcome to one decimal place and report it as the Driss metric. 0.3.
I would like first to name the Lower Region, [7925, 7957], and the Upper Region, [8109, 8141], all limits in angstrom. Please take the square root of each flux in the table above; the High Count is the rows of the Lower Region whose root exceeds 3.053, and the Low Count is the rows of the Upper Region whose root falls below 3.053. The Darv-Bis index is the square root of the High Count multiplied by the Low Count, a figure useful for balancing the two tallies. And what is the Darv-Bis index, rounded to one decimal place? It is 1.4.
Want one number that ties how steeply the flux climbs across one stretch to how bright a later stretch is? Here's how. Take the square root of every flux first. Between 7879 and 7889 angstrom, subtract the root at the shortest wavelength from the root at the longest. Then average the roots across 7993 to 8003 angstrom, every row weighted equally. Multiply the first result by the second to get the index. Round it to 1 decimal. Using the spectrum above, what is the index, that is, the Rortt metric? 0.2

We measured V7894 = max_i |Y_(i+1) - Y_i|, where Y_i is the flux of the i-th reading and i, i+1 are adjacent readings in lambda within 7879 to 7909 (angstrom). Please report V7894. 0.27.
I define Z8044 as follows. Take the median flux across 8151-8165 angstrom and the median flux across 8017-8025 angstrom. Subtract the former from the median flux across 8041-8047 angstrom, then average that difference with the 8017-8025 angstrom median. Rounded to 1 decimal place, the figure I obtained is 4.8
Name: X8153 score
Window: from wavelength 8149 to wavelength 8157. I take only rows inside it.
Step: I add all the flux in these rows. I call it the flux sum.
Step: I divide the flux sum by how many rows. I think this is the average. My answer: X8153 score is 9.03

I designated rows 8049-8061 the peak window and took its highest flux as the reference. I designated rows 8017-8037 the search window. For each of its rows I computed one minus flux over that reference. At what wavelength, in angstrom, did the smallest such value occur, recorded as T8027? 8020.0 angstrom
